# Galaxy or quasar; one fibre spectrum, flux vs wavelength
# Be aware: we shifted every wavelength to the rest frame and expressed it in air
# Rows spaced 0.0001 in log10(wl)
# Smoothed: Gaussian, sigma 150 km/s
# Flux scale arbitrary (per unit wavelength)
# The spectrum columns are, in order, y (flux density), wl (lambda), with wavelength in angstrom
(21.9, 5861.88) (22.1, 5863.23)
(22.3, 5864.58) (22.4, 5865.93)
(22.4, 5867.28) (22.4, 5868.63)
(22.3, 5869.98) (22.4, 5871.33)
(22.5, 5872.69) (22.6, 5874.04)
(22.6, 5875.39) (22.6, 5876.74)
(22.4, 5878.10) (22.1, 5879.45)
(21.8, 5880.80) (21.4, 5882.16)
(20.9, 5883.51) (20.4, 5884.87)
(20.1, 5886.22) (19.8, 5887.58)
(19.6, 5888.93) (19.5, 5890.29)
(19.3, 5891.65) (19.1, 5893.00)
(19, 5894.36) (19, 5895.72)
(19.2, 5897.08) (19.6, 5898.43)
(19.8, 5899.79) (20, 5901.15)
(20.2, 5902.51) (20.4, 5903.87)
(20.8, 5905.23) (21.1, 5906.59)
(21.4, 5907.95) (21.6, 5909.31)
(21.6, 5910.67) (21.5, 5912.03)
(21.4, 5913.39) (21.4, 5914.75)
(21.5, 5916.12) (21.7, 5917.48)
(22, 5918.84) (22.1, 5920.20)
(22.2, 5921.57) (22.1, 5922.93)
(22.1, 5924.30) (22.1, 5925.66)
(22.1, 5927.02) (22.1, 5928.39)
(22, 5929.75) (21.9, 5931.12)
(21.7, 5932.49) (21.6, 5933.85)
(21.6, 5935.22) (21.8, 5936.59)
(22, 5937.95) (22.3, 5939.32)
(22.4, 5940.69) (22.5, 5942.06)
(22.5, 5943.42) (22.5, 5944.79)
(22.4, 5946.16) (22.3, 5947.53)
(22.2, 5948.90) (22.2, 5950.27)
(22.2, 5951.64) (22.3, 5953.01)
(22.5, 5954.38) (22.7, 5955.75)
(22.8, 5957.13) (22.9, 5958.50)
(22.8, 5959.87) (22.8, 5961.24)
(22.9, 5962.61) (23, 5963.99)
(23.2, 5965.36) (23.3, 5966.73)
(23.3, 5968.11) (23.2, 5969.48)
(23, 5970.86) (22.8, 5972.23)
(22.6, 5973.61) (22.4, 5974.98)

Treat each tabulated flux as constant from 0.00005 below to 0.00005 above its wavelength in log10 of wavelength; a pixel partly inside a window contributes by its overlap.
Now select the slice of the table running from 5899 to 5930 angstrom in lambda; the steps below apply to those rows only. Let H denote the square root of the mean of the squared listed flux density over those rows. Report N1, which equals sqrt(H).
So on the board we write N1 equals 4.63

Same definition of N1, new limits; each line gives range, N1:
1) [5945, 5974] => 4.77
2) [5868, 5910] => 4.57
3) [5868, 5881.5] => 4.73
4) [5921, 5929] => 4.70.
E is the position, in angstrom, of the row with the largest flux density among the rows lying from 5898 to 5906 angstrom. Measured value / 5905.23 angstrom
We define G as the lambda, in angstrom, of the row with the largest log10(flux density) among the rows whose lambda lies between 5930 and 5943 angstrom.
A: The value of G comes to 5942.06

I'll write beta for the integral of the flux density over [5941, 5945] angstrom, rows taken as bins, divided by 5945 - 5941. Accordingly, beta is 22.5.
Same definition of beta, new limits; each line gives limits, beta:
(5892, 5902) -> 19.4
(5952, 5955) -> 22.4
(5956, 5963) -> 22.8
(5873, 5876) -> 22.6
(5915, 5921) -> 21.8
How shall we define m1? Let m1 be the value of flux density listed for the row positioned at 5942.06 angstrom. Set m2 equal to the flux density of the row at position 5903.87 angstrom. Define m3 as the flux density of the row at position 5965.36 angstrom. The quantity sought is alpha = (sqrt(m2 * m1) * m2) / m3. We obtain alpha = 18.8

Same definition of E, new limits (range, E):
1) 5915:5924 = 5921.57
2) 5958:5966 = 5965.36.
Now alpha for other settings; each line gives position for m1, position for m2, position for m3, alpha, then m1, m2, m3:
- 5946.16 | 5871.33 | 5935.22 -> 23.2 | 22.4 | 22.4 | 21.6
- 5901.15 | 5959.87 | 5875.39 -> 21.5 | 20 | 22.8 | 22.6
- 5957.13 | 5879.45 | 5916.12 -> 23.1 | 22.8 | 22.1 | 21.5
